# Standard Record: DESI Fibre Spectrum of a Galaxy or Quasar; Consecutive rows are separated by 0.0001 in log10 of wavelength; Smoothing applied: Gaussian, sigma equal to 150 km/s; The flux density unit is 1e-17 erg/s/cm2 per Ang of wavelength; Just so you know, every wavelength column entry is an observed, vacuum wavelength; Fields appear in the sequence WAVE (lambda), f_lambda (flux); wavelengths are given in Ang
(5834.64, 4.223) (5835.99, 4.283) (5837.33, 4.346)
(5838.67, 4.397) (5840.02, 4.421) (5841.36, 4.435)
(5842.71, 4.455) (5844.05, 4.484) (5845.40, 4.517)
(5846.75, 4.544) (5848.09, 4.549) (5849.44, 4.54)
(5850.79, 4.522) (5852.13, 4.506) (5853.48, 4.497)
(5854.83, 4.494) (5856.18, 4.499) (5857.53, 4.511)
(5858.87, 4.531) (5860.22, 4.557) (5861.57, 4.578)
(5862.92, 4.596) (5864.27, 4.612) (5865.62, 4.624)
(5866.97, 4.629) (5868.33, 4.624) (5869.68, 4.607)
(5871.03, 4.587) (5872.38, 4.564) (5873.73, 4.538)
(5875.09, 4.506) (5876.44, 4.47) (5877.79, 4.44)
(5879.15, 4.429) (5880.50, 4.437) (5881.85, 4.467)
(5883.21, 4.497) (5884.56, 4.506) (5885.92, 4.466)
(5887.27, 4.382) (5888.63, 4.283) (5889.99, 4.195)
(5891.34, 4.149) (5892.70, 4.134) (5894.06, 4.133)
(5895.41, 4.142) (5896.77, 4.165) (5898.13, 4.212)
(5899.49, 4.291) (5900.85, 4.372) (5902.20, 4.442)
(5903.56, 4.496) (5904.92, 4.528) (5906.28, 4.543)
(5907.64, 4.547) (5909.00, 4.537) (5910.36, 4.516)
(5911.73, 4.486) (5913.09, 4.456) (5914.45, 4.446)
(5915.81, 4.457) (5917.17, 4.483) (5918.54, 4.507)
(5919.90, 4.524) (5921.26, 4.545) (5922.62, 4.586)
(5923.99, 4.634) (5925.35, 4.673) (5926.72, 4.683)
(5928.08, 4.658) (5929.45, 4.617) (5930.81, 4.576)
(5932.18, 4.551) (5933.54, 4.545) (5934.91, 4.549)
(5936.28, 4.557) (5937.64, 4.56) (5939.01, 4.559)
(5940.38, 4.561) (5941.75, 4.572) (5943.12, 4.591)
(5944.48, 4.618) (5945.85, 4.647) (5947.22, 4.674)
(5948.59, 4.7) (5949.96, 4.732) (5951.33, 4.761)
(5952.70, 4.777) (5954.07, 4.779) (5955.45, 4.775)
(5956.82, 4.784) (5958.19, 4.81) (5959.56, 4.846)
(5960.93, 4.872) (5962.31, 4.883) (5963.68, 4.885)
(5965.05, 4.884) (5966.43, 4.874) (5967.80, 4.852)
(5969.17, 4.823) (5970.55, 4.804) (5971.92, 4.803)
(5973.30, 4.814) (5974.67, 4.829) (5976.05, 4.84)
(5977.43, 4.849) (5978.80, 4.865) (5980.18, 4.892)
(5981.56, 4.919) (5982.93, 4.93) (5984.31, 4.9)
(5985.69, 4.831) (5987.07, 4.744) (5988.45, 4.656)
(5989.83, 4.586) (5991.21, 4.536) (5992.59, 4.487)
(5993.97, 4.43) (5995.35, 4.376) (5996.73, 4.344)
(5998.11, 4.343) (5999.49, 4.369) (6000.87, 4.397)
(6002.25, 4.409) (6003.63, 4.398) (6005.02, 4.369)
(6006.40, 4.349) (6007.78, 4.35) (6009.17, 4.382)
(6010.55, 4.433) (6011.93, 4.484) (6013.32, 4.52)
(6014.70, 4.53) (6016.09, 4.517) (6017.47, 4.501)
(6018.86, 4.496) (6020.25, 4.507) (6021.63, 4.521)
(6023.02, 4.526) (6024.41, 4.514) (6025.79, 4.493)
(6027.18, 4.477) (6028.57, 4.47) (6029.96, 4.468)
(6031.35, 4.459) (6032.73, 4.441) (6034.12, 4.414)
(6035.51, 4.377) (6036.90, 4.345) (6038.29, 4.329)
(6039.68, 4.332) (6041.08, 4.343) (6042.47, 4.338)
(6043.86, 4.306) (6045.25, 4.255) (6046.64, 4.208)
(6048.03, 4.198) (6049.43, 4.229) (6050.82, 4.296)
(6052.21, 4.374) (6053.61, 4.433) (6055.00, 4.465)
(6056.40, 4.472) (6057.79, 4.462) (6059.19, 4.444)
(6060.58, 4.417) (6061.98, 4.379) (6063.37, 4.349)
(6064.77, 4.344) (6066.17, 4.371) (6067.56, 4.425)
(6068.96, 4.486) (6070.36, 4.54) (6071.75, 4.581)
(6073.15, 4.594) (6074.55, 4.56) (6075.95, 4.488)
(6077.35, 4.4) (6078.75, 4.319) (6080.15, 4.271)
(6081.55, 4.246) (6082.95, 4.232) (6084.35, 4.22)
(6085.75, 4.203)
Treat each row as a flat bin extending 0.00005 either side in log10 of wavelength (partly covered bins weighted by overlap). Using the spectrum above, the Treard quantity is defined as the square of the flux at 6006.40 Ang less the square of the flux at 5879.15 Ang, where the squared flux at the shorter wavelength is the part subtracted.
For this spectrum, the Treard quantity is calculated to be -1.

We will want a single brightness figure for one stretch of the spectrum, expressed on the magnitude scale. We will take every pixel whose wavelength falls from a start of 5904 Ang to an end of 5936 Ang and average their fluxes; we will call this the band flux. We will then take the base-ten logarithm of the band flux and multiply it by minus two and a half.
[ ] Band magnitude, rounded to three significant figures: -1.64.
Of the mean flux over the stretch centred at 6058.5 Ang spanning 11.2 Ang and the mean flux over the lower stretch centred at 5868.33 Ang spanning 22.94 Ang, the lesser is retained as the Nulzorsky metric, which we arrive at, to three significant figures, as 4.43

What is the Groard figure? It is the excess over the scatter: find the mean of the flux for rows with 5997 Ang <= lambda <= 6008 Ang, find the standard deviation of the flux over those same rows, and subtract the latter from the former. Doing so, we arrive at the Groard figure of 4.35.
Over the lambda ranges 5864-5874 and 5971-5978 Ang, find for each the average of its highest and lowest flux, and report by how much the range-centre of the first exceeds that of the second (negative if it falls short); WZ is -0.24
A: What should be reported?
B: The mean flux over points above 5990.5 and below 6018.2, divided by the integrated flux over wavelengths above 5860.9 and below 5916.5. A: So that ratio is 0.02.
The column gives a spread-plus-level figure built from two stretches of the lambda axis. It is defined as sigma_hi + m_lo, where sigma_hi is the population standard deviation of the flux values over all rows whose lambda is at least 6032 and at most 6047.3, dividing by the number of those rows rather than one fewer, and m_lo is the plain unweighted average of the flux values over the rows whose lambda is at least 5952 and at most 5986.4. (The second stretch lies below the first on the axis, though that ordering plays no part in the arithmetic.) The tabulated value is 4.91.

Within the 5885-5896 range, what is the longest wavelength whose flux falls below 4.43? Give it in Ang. 5895.41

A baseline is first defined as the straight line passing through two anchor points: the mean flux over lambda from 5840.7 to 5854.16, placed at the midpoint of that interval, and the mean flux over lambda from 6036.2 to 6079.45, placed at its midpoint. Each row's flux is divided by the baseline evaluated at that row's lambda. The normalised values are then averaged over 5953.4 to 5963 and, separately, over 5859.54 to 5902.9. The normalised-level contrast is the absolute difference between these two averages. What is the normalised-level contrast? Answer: 0.10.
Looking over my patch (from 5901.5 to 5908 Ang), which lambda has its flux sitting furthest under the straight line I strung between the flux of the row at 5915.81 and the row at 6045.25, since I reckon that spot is 5902.20 Ang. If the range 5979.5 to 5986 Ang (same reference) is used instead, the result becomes 5985.69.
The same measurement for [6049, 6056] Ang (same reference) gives 6049.43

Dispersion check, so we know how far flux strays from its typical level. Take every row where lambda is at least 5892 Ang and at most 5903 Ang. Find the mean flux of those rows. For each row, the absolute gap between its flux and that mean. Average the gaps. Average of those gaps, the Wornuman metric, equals 0.10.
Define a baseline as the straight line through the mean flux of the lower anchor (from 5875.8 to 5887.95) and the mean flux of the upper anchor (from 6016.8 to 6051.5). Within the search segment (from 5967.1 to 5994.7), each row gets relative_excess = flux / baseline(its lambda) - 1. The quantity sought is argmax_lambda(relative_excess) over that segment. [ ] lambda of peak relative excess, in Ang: 5982.93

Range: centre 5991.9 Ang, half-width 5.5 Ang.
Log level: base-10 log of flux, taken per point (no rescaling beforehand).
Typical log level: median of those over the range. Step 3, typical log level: 0.654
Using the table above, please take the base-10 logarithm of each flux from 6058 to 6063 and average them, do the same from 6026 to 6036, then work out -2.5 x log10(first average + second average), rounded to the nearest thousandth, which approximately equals -0.279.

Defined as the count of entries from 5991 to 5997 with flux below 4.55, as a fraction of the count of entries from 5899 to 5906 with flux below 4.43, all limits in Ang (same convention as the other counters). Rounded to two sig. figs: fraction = 2.5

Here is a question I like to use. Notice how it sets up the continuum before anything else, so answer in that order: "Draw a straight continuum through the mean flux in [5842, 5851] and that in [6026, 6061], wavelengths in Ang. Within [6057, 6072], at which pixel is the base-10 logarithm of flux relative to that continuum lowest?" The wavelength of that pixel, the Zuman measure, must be 6064.77 Ang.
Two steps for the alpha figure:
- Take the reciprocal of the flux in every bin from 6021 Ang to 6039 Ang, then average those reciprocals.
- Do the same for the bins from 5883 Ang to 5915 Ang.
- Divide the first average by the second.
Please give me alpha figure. 0.98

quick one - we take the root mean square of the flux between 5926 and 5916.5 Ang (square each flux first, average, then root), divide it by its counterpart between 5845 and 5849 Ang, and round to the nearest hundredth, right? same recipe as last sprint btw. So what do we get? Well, 1.01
